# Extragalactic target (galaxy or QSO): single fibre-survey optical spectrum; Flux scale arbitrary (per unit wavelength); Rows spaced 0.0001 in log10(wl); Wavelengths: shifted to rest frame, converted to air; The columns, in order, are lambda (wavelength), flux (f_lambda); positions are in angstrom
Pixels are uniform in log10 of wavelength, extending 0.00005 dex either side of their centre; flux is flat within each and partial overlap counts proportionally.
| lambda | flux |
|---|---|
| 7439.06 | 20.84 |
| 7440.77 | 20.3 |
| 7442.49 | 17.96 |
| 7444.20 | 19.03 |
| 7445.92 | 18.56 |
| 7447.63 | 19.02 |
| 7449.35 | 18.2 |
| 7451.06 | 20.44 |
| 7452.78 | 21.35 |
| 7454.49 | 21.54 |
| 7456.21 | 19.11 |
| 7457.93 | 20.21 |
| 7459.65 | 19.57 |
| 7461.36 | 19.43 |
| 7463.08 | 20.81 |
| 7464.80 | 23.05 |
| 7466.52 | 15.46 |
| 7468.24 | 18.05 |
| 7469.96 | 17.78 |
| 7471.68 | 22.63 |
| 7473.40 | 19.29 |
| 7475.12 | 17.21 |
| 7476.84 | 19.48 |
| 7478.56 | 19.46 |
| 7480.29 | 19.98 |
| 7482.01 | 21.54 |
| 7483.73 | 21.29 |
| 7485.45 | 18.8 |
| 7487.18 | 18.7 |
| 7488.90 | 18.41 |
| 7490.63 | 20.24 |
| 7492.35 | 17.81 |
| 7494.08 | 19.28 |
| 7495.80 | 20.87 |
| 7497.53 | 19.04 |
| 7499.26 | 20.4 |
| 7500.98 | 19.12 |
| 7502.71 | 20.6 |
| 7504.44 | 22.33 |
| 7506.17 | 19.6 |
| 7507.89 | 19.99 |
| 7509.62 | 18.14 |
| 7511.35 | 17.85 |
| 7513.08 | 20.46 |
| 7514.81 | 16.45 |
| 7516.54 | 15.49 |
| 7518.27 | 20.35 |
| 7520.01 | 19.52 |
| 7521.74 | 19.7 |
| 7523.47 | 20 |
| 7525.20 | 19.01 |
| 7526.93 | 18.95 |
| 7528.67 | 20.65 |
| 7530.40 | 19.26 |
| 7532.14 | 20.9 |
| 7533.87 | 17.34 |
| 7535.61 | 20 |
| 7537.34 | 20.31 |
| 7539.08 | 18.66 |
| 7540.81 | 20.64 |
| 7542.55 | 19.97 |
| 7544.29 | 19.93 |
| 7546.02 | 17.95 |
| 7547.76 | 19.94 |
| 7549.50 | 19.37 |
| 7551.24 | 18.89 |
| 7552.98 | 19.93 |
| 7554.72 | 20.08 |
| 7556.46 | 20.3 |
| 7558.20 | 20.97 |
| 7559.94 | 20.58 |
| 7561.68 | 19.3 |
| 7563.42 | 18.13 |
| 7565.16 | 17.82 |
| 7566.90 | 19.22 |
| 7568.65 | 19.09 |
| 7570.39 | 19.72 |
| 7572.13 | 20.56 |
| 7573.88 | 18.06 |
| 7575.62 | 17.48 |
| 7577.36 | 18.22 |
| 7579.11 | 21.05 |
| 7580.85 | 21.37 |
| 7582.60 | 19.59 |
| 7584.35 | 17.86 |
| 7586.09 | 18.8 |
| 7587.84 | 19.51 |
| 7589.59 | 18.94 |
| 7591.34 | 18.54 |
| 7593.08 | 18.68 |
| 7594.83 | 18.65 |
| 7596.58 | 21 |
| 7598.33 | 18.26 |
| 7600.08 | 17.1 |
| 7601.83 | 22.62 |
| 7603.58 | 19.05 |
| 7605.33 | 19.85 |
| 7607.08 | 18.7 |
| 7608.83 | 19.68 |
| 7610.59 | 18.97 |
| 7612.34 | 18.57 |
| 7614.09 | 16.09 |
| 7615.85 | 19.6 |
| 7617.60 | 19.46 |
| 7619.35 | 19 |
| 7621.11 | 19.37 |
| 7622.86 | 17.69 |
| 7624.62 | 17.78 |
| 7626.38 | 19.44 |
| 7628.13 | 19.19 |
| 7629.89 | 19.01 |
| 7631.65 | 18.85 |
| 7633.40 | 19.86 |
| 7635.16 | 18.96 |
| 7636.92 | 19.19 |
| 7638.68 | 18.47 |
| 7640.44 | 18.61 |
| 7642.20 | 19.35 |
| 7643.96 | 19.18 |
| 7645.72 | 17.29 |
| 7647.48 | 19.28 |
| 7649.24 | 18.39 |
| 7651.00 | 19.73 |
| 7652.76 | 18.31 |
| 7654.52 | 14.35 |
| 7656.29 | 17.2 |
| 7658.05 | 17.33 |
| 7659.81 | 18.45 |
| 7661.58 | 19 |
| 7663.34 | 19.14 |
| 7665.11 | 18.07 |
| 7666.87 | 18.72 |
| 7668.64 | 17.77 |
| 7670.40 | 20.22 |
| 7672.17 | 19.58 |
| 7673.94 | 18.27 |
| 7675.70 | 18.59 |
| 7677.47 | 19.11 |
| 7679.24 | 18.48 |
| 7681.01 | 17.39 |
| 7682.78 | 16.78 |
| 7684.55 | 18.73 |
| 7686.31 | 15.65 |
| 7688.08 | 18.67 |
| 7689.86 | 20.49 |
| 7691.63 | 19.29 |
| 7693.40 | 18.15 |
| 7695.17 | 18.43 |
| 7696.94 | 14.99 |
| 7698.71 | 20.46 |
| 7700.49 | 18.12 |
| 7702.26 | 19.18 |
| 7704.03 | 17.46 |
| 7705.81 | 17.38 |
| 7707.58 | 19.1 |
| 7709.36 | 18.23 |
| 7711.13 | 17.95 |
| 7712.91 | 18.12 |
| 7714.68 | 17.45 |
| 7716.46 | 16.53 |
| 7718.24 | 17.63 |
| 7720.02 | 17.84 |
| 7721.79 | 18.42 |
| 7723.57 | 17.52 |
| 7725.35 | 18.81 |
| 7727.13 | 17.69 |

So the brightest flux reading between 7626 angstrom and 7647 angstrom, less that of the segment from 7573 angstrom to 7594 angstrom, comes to -1.5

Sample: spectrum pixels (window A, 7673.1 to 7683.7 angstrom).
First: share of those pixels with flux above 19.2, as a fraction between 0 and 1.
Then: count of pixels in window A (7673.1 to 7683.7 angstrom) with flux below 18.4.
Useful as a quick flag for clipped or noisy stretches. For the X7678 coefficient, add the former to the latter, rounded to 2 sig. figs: 3.0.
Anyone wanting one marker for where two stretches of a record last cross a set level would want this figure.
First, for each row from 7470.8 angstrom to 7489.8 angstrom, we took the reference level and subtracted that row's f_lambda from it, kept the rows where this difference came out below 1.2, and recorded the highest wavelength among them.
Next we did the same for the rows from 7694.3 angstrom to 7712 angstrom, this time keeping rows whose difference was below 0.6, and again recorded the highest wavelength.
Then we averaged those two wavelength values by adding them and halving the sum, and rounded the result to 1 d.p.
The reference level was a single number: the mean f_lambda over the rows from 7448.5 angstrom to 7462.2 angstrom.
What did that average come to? 7592.1 angstrom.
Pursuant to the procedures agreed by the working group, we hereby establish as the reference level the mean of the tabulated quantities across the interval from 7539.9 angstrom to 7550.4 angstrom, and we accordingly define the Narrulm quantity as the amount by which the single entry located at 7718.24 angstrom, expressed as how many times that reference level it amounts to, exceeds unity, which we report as -0.10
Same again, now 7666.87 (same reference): -0.05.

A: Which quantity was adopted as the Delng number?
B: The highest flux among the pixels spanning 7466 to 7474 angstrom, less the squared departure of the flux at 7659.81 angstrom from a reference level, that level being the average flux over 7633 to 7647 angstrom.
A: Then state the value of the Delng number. 22.5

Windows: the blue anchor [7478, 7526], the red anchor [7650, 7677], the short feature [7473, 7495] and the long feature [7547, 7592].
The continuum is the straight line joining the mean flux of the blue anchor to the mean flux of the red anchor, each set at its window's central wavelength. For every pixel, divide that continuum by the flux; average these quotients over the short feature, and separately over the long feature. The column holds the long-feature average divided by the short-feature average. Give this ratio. 0.968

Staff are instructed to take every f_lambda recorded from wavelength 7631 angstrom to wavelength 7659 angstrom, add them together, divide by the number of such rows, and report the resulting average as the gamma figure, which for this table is 18.4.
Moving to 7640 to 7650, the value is 18.7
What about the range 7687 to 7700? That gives 18.6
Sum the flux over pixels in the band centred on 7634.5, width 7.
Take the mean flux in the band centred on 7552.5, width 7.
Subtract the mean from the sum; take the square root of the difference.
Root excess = 7.57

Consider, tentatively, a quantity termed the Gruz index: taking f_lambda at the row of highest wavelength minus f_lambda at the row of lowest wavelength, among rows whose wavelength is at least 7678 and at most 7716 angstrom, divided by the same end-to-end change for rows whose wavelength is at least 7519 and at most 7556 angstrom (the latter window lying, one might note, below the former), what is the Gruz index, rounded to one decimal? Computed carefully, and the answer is -1.8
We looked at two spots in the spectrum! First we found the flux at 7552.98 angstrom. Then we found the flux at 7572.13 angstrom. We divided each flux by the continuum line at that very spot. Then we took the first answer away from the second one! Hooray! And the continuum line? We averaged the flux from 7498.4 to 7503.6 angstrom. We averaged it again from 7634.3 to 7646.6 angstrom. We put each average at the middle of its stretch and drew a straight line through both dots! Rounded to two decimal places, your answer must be 0.04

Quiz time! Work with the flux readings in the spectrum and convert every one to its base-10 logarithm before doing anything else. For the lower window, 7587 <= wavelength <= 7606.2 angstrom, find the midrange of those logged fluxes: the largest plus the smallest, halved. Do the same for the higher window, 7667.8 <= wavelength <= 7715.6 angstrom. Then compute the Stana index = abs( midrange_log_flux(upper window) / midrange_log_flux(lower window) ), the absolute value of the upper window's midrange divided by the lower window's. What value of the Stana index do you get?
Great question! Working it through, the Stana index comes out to 0.961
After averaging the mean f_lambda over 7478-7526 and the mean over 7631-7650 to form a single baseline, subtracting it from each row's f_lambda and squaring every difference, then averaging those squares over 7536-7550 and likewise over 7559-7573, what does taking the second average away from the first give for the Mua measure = 0.00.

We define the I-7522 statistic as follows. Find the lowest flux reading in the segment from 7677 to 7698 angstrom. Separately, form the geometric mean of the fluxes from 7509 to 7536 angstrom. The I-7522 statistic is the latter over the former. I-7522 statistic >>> 1.26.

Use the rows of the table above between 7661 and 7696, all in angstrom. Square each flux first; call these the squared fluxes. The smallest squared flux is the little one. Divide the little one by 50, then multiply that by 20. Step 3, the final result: 98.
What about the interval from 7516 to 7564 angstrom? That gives 96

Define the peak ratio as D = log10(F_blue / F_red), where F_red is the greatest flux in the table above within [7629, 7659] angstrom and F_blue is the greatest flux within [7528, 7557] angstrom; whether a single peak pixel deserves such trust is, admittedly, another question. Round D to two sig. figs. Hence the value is 0.022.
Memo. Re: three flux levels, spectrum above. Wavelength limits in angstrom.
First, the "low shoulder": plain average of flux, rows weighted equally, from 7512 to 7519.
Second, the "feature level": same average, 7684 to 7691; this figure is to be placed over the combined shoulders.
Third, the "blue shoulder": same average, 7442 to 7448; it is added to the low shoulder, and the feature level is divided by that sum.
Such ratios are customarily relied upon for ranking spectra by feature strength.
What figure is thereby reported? 0.50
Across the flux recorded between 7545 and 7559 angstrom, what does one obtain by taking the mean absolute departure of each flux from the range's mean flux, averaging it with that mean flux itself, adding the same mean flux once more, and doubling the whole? 59.7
